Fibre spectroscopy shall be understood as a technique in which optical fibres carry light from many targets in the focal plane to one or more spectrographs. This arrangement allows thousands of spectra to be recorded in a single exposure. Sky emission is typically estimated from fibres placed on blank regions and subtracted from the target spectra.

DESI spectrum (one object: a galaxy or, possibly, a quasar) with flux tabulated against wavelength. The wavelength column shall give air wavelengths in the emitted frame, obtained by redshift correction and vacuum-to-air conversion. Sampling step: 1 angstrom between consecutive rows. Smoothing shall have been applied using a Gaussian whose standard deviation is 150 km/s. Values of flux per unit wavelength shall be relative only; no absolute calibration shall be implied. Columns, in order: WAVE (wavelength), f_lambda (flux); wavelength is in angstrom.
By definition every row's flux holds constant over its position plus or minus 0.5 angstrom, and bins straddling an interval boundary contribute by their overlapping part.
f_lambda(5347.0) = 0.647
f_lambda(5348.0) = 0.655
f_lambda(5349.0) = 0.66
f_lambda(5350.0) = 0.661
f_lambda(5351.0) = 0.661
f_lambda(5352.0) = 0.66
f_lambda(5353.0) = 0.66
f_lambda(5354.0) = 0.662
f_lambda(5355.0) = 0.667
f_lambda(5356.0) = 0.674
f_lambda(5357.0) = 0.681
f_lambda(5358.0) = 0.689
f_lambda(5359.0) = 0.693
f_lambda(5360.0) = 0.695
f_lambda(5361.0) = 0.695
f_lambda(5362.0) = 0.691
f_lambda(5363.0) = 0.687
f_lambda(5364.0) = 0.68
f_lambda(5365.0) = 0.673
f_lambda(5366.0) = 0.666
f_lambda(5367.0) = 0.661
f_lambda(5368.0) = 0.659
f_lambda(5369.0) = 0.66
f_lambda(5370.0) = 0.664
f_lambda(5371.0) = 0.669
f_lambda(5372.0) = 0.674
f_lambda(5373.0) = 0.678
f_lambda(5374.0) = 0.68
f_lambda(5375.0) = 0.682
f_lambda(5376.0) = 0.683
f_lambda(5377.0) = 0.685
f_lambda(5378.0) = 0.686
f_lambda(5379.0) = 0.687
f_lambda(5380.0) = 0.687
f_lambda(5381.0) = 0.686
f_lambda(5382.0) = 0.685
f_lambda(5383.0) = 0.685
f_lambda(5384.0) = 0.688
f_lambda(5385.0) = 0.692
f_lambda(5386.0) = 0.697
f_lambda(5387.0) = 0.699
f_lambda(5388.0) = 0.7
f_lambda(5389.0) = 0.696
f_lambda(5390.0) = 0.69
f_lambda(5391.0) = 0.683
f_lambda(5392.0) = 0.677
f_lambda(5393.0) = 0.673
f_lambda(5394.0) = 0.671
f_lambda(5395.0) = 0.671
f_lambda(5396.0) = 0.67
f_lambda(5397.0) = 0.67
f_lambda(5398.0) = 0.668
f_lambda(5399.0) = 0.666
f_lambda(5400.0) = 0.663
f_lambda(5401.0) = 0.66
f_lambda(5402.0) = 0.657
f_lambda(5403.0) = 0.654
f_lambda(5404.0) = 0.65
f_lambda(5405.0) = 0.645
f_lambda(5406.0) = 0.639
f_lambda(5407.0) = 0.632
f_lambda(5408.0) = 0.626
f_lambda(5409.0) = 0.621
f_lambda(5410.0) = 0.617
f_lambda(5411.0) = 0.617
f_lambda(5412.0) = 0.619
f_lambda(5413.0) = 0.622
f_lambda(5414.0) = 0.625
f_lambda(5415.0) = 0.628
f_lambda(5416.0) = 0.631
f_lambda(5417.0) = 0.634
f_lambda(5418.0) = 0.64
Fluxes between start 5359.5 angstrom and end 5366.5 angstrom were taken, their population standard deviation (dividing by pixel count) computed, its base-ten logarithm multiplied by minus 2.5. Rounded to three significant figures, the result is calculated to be 4.95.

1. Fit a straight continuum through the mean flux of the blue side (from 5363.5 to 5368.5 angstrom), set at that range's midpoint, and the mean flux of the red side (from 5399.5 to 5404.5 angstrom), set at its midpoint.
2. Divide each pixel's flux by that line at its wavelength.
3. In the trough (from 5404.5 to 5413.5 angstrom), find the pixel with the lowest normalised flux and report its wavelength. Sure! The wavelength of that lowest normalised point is 5410.0 angstrom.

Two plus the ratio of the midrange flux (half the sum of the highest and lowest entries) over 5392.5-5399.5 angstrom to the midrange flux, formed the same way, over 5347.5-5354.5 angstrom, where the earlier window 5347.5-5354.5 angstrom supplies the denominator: 3.02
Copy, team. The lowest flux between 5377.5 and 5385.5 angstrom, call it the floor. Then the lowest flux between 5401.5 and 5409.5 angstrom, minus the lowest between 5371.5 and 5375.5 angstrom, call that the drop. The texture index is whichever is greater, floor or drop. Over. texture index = 0.685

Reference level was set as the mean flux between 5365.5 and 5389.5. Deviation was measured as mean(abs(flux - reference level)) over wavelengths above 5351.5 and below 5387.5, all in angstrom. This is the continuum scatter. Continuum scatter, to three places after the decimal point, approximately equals 0.010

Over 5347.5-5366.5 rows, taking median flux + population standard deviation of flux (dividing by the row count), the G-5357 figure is 0.687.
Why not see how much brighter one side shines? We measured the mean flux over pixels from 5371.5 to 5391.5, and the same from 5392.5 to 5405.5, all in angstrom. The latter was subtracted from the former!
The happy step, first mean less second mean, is 0.024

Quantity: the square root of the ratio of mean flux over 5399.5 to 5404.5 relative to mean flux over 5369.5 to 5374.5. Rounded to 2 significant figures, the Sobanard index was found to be 0.99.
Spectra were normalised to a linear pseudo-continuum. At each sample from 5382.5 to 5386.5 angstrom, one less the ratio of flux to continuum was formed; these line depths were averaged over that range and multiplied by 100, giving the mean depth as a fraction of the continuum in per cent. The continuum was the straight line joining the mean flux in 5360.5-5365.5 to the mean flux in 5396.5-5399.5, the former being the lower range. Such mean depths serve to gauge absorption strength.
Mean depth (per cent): -2.4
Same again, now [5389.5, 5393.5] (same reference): -1.4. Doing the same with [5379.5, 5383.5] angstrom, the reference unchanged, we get -1.4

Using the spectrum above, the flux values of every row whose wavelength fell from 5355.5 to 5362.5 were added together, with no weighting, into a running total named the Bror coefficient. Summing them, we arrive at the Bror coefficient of 4.8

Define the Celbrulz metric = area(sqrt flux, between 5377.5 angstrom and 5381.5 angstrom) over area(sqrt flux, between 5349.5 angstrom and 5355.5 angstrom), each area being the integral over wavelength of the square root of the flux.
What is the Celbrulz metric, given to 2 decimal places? 0.68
